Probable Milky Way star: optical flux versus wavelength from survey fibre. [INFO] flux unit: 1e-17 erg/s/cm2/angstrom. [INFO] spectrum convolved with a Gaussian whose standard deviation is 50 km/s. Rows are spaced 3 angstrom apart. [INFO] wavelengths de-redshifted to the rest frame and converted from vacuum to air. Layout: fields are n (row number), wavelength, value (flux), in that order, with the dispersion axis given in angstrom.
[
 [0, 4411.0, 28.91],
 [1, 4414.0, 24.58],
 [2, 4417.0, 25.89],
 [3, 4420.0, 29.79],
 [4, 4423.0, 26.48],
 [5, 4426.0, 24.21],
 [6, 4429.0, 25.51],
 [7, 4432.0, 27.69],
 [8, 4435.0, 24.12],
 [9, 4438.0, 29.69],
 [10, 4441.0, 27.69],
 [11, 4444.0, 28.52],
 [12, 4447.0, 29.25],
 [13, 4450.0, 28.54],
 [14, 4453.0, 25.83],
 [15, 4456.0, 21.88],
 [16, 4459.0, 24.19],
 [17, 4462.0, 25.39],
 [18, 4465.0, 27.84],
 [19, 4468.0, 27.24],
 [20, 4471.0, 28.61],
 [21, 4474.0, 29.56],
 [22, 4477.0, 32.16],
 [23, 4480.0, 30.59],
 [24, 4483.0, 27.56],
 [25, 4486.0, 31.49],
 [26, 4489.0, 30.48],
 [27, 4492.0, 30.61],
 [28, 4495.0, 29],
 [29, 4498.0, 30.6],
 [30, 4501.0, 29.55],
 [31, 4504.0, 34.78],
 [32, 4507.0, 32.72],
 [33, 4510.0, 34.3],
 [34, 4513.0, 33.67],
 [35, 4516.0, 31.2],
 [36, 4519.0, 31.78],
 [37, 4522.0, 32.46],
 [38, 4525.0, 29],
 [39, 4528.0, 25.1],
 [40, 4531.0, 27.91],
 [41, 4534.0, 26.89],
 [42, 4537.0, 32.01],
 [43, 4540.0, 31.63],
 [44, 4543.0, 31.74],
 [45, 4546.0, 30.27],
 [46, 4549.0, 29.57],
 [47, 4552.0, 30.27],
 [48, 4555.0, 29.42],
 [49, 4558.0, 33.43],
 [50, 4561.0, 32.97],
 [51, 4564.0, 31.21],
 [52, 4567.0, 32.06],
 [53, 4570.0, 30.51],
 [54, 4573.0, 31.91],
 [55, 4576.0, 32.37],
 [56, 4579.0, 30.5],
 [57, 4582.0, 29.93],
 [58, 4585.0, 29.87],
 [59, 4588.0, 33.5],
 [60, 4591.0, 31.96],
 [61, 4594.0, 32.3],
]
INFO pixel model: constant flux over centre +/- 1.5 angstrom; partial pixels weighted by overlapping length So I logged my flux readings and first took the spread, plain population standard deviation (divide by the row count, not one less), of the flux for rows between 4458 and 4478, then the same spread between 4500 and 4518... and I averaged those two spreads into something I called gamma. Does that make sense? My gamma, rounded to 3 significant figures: 2.14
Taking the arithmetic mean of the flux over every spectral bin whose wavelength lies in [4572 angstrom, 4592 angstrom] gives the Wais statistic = 31.4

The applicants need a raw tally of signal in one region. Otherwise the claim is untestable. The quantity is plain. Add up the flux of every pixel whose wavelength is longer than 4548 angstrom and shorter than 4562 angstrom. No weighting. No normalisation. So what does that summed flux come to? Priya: 156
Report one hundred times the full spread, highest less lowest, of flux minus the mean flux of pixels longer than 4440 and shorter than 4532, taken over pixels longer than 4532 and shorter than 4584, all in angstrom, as 654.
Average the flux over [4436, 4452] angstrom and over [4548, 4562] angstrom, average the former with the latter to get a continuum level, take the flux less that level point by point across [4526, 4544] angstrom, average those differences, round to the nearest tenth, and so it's -0.7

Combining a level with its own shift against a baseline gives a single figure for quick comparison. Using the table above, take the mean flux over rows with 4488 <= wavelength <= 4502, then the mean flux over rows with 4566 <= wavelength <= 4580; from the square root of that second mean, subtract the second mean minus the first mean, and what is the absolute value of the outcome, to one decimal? 4.2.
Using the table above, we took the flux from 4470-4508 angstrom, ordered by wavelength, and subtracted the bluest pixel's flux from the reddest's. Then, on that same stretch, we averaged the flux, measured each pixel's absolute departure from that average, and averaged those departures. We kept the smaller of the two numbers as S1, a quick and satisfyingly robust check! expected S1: 1.4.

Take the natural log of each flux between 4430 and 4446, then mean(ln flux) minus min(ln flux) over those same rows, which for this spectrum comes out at 0.130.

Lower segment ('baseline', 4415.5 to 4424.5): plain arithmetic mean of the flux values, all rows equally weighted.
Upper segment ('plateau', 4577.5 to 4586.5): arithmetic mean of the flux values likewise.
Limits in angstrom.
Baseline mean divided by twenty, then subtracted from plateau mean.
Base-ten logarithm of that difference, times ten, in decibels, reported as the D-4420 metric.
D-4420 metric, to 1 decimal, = 14.6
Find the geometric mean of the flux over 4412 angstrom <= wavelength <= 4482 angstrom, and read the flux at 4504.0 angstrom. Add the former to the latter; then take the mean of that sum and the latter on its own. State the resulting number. 48.3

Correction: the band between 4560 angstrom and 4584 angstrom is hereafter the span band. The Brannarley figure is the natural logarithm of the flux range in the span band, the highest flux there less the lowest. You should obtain 1.11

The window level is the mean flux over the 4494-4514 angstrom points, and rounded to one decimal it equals 32.1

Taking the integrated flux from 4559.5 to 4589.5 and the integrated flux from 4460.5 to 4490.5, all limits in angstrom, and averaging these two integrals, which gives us 909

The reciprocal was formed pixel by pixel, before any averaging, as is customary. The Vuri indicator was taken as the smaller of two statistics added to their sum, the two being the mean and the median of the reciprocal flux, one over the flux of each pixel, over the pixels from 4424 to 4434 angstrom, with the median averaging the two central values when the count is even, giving 0.117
